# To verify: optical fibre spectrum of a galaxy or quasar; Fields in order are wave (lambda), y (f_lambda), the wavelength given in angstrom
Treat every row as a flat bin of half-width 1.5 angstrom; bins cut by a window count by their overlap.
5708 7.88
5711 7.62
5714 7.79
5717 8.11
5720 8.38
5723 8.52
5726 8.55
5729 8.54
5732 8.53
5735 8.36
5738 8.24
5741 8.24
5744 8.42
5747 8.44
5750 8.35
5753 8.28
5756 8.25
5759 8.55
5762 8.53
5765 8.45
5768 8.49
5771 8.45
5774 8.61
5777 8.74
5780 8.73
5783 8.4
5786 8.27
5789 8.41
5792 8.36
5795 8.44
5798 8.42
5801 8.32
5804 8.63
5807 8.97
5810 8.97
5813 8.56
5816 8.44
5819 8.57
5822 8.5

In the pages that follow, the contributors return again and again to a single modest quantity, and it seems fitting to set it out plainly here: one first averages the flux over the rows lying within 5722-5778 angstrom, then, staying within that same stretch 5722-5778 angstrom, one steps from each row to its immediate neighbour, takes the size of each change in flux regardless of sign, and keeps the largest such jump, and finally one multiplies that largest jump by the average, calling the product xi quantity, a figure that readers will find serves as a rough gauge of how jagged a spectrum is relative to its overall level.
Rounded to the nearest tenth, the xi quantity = 2.5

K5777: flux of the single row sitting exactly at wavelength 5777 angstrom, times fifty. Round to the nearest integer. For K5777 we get 437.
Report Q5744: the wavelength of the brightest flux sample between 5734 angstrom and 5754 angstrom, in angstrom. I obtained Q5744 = 5747 angstrom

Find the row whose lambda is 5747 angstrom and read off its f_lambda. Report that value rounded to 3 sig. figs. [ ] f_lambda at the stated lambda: 8.44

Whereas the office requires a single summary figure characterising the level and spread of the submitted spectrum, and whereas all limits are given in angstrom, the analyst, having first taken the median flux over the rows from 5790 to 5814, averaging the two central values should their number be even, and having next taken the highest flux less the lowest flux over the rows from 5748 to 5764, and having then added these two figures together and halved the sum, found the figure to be 4.40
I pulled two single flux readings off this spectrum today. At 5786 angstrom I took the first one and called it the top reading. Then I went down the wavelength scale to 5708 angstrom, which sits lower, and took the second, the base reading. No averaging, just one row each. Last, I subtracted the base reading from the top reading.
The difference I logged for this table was 0.39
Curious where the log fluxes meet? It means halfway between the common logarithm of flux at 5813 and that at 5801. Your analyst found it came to 0.926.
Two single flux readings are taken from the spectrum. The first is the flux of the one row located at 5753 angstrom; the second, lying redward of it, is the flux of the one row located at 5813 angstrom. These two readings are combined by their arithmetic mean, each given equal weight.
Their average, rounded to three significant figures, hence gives 8.42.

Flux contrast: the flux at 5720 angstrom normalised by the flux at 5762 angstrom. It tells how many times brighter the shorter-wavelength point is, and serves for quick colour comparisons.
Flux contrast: 0.98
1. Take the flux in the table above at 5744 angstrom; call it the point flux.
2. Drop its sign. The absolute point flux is 8.42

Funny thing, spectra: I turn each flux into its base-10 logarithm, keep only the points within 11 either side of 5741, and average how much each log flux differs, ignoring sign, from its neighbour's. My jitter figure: 0.0050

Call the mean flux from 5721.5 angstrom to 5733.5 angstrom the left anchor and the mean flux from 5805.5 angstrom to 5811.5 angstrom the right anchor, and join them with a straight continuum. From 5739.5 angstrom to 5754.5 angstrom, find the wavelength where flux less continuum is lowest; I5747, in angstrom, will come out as 5753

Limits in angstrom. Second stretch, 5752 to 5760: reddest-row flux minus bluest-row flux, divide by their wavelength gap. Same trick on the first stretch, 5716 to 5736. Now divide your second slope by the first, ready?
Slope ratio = 3.2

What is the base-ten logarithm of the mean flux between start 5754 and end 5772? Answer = 0.927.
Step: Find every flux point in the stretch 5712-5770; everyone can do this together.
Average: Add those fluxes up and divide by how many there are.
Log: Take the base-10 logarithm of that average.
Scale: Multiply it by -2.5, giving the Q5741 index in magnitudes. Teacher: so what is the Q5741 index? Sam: -2.31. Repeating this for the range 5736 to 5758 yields -2.30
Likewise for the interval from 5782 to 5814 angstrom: -2.33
